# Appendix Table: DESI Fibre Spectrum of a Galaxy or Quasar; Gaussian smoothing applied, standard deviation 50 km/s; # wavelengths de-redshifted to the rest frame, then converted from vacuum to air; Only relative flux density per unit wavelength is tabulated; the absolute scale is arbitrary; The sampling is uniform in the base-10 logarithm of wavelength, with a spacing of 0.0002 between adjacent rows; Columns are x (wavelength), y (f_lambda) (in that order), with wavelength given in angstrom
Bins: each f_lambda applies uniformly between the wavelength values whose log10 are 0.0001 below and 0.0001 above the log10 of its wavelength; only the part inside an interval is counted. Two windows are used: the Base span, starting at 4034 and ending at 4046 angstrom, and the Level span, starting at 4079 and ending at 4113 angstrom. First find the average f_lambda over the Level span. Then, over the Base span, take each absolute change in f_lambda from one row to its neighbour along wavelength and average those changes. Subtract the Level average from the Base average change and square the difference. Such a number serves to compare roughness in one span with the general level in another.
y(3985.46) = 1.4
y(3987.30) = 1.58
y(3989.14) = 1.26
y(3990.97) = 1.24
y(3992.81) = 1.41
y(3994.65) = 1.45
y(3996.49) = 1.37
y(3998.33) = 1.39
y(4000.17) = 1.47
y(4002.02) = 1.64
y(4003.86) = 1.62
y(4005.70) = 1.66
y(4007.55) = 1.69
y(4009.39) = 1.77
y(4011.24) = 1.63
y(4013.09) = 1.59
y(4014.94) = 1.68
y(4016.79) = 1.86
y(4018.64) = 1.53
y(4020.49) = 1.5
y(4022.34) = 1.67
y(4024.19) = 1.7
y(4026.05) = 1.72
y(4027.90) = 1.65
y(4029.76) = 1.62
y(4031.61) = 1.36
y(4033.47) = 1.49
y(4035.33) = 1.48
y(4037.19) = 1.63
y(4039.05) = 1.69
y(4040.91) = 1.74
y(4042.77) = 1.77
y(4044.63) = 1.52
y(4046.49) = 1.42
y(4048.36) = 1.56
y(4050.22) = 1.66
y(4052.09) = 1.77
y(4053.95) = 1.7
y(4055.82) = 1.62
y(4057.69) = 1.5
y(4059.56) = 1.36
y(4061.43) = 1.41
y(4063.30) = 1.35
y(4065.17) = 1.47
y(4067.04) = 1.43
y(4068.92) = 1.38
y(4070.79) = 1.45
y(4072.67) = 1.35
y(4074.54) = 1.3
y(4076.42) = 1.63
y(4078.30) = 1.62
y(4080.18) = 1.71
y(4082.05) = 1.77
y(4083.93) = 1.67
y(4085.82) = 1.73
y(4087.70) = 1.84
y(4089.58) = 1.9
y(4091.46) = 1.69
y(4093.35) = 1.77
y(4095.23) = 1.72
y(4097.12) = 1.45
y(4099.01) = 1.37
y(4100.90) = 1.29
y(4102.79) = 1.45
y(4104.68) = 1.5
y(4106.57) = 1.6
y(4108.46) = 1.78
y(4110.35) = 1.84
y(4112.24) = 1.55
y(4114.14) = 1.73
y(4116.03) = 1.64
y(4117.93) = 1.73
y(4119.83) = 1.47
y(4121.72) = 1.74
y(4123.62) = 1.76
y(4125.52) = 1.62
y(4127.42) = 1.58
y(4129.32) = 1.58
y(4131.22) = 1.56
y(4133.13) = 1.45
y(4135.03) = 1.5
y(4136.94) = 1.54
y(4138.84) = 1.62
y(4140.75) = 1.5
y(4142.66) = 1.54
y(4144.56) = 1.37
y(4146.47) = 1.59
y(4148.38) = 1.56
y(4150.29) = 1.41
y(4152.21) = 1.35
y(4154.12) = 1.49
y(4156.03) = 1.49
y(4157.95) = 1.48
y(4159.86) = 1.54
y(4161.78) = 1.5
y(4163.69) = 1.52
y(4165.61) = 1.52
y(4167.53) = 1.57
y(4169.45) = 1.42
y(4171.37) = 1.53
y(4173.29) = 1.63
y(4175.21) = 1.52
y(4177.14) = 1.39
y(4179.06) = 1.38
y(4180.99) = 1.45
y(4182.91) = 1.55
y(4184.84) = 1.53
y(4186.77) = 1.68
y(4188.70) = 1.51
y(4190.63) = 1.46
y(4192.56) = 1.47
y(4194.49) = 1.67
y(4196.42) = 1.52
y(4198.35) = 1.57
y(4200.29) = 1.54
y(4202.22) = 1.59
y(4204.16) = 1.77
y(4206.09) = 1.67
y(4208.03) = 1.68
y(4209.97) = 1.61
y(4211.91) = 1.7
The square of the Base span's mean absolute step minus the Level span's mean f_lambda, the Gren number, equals 2.37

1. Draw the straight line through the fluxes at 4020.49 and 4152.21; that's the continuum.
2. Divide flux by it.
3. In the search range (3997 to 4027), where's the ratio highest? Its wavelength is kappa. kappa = 4016.79 angstrom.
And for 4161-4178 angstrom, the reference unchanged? 4173.29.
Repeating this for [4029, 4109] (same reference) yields 4089.58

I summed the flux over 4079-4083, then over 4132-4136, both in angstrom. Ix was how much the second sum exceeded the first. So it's -0.53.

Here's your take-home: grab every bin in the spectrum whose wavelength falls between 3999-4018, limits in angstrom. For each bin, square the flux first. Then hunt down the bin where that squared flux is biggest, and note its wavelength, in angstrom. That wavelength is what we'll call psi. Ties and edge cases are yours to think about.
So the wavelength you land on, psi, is 4016.79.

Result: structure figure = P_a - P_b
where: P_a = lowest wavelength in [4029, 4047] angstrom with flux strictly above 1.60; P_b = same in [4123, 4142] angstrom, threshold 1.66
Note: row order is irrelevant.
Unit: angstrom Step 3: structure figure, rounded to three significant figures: -93.9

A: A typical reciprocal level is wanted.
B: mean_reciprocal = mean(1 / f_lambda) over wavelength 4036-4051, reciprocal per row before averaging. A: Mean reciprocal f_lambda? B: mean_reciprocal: 0.62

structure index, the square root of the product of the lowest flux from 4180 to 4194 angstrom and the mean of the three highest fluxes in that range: 1.52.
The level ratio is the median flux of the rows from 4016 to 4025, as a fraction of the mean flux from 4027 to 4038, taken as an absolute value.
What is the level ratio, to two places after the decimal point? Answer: 1.09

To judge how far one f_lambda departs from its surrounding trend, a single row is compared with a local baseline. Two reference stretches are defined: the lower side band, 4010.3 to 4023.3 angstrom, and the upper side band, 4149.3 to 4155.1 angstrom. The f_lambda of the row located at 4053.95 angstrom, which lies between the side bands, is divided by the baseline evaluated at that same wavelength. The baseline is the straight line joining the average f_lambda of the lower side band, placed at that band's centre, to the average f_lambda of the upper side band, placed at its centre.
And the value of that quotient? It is 1.08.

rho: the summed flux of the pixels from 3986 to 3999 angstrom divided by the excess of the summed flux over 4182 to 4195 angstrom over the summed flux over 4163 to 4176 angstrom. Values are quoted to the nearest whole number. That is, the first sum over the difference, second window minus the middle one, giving 61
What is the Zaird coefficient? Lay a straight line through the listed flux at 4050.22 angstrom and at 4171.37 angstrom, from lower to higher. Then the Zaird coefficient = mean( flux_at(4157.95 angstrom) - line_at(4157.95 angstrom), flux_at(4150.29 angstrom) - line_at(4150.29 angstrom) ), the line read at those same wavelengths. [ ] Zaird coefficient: -0.10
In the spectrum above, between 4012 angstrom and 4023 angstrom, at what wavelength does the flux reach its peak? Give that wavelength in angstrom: 4016.79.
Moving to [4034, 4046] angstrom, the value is 4042.77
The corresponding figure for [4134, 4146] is 4138.84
